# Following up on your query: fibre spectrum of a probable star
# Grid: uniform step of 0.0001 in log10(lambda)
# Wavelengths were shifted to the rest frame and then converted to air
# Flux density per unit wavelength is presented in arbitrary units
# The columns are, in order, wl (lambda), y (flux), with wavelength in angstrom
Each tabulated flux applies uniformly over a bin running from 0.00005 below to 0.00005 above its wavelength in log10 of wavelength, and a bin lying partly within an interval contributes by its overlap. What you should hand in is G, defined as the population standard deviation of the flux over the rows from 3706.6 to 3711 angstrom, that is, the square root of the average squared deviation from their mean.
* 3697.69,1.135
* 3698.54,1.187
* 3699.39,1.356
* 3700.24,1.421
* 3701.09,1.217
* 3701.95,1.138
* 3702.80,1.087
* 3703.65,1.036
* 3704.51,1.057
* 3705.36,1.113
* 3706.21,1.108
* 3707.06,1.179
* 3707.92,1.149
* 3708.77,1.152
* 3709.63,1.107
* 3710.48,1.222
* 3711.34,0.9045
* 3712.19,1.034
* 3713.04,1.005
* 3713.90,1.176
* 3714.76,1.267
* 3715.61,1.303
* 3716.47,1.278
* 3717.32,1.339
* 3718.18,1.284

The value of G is 0.038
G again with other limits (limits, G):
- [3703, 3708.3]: 0.049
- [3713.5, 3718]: 0.054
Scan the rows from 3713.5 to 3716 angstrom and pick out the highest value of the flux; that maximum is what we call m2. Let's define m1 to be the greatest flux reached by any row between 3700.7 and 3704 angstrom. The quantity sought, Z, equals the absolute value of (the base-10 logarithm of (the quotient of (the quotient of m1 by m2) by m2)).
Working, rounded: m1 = 1.217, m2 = 1.303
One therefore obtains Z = 0.14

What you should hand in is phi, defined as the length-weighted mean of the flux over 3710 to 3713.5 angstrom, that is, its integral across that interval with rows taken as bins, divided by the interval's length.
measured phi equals 1.04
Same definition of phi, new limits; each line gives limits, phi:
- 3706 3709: 1.15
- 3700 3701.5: 1.31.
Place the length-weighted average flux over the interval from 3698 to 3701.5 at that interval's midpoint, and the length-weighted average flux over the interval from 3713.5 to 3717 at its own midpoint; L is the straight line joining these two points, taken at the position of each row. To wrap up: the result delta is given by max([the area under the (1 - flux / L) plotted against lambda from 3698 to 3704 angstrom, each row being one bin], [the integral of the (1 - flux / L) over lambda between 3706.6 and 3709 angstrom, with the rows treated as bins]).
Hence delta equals 0.39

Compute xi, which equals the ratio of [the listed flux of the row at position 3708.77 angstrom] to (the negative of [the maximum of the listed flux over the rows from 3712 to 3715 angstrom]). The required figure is -0.91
